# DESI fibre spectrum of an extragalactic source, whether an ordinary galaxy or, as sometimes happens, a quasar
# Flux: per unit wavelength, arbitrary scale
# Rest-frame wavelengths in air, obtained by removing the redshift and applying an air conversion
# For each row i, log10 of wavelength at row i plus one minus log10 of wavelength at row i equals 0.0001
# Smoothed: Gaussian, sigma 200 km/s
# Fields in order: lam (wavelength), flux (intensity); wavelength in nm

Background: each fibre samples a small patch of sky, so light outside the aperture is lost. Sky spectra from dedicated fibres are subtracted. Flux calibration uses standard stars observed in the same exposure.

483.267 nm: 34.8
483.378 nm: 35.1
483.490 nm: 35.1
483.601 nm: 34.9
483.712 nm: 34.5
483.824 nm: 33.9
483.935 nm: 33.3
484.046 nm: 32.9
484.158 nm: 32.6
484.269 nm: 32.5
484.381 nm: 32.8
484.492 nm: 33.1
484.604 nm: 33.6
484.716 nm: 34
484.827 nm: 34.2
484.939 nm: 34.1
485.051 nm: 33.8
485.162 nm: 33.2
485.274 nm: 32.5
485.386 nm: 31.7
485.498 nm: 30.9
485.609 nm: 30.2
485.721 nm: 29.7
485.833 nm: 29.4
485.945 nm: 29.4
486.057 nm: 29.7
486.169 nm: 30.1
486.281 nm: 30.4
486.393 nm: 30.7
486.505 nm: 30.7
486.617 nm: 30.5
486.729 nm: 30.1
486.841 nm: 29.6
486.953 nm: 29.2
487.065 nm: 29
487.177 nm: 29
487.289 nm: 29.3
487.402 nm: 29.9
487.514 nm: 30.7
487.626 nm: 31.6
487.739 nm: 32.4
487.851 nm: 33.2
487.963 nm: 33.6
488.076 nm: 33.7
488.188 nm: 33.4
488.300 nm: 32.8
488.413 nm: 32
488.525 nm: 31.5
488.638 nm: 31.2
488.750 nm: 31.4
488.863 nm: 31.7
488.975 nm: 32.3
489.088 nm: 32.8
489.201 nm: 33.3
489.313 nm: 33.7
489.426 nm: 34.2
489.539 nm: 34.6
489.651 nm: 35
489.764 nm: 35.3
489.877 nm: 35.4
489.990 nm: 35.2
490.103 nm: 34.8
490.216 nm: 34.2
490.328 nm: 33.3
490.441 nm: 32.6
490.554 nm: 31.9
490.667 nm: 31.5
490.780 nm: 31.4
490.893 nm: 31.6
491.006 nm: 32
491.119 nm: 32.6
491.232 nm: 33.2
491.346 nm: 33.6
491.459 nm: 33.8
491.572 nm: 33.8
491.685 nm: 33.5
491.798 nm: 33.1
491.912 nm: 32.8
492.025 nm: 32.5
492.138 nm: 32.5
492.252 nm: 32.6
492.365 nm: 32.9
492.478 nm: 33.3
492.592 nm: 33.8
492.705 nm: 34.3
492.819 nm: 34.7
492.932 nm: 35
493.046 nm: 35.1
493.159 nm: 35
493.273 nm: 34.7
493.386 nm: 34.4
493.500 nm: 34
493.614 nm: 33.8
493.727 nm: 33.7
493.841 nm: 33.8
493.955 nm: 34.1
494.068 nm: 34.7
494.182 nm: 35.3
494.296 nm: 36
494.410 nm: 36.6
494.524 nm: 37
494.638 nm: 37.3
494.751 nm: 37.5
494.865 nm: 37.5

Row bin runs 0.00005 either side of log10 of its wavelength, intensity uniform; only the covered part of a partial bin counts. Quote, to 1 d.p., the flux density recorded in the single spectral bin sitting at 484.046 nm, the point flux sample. 32.9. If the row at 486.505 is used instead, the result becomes 30.7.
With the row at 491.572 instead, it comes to 33.8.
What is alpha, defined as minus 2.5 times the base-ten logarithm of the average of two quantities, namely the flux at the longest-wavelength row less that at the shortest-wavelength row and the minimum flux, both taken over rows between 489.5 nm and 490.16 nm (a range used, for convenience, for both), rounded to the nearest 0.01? -3.10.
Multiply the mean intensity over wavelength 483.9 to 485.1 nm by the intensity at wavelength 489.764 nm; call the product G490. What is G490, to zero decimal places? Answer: 1177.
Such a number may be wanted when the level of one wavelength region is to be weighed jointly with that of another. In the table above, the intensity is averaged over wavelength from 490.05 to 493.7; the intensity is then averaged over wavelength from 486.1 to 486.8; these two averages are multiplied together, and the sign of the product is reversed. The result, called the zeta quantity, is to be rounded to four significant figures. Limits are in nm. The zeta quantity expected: -1015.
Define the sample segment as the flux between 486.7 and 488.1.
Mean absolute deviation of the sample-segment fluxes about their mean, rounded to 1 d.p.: 1.6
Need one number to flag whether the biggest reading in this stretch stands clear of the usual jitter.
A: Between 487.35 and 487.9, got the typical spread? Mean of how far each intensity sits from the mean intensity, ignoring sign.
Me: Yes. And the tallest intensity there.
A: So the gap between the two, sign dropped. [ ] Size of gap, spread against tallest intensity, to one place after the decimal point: 32.2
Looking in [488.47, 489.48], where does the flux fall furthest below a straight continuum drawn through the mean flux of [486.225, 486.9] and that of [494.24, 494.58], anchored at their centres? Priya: 488.638 nm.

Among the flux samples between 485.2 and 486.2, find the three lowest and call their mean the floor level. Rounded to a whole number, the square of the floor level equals 870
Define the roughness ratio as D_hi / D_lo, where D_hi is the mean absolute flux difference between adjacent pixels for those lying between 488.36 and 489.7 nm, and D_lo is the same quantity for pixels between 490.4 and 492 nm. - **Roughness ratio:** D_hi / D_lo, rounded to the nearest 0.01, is 1.18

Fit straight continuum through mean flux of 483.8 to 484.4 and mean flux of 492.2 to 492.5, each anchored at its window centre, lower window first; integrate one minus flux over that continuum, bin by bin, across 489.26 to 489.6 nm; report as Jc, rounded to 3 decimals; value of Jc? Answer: -0.012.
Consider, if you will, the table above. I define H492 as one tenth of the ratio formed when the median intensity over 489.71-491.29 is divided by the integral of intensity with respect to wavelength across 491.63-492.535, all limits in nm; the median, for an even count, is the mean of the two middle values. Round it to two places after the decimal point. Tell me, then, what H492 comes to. 0.11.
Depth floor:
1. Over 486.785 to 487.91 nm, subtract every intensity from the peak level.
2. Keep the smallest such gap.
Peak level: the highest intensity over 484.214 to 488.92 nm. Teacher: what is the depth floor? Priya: 1.00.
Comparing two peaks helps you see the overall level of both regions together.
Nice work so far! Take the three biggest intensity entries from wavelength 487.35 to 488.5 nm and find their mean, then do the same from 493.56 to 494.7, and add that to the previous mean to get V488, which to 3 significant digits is 70.5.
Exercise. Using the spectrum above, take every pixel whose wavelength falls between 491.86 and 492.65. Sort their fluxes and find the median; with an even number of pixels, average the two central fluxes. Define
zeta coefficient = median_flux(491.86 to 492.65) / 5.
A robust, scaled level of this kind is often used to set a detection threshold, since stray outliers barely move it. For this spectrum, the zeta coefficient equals 6.56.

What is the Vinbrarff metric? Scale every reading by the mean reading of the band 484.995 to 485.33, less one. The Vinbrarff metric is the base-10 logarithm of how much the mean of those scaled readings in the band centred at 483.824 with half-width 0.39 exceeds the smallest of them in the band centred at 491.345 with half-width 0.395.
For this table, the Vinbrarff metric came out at -1.25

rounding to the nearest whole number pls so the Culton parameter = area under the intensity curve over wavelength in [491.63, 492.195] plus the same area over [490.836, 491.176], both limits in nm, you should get 29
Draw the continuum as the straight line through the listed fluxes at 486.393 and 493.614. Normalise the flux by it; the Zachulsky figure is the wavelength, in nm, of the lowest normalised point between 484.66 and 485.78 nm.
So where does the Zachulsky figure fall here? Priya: 485.721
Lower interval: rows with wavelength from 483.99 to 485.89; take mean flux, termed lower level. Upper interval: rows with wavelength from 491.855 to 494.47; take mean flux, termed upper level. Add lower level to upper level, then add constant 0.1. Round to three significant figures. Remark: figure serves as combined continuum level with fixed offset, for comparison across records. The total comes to 66.7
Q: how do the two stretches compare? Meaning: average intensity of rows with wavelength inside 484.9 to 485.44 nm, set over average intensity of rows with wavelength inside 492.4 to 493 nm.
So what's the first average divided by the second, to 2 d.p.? 0.97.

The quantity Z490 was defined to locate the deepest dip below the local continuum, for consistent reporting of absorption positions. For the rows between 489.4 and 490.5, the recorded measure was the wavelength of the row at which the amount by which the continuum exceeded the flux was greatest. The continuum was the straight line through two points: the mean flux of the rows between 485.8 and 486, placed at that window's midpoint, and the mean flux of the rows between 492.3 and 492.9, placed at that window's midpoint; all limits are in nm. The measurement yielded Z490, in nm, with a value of 490.441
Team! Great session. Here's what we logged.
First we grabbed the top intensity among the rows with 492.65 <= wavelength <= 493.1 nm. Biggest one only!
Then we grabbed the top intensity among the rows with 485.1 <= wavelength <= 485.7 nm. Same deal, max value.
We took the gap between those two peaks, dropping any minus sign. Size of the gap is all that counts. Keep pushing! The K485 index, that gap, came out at 1.9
